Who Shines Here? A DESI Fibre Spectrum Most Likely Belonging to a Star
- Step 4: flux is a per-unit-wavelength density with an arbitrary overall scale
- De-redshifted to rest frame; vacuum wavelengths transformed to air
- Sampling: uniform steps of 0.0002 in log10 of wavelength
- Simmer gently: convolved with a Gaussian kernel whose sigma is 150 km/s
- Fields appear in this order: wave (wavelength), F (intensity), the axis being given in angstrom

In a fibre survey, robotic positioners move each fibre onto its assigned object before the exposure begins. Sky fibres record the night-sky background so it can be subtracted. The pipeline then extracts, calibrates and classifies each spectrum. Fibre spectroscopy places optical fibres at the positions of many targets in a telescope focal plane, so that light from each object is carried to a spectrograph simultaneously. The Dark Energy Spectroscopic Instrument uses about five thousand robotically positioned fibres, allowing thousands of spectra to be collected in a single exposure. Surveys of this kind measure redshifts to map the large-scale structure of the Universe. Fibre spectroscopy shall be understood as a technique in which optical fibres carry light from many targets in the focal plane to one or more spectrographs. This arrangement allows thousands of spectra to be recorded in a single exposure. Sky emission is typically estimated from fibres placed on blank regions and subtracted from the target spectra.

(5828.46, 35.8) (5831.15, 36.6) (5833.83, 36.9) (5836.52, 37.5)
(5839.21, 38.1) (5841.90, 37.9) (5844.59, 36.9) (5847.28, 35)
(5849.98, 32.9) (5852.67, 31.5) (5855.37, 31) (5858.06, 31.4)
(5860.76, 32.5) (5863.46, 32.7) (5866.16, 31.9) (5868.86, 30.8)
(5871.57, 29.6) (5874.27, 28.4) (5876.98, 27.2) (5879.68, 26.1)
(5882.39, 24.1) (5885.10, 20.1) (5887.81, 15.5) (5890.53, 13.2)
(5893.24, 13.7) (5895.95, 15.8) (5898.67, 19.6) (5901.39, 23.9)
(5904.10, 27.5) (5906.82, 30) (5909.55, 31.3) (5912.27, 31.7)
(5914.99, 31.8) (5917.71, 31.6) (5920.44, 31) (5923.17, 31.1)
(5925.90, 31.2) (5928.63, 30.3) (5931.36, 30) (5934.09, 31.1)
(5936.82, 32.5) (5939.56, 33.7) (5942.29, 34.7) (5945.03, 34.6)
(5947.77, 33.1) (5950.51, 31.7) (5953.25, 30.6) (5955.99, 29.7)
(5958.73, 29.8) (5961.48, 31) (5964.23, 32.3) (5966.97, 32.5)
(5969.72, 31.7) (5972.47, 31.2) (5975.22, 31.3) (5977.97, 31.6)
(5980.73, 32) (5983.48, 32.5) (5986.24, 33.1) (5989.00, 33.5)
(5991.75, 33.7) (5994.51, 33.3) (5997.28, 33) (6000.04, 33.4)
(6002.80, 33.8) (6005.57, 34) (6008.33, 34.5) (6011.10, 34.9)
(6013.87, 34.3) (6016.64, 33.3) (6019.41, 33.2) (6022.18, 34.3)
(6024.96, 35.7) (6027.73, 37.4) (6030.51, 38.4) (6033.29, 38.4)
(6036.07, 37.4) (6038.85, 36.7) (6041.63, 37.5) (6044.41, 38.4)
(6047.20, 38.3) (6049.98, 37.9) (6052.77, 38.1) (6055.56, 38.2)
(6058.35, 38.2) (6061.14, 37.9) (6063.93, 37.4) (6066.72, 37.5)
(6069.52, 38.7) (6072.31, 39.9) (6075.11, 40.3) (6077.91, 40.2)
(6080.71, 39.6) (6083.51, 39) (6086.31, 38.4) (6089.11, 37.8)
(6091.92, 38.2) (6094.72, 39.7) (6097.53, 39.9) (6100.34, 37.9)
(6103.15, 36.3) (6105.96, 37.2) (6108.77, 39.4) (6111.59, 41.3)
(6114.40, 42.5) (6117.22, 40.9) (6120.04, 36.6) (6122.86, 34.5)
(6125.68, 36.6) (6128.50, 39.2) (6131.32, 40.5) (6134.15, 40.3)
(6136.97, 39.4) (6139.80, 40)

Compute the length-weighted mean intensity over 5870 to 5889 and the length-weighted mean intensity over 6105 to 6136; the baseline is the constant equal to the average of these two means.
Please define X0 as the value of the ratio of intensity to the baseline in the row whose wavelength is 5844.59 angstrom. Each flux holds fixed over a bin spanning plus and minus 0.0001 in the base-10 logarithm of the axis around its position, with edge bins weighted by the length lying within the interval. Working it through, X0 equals 1.16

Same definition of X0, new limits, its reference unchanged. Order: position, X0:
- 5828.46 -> 1.13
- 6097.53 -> 1.25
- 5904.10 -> 0.86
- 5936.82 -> 1.02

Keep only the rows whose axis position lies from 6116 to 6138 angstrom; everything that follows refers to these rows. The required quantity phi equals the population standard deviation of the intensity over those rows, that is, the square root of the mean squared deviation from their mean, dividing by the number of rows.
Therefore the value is 2.2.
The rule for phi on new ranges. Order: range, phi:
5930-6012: 1.5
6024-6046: 0.9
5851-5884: 2.6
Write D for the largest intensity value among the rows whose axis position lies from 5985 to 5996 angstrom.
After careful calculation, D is 33.7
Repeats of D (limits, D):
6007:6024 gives 34.9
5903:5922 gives 31.8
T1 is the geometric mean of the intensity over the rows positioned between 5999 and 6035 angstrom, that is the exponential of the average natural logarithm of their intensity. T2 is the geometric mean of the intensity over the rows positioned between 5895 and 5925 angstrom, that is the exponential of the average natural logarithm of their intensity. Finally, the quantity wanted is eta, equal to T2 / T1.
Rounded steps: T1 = 35.0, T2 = 27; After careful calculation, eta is 0.78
